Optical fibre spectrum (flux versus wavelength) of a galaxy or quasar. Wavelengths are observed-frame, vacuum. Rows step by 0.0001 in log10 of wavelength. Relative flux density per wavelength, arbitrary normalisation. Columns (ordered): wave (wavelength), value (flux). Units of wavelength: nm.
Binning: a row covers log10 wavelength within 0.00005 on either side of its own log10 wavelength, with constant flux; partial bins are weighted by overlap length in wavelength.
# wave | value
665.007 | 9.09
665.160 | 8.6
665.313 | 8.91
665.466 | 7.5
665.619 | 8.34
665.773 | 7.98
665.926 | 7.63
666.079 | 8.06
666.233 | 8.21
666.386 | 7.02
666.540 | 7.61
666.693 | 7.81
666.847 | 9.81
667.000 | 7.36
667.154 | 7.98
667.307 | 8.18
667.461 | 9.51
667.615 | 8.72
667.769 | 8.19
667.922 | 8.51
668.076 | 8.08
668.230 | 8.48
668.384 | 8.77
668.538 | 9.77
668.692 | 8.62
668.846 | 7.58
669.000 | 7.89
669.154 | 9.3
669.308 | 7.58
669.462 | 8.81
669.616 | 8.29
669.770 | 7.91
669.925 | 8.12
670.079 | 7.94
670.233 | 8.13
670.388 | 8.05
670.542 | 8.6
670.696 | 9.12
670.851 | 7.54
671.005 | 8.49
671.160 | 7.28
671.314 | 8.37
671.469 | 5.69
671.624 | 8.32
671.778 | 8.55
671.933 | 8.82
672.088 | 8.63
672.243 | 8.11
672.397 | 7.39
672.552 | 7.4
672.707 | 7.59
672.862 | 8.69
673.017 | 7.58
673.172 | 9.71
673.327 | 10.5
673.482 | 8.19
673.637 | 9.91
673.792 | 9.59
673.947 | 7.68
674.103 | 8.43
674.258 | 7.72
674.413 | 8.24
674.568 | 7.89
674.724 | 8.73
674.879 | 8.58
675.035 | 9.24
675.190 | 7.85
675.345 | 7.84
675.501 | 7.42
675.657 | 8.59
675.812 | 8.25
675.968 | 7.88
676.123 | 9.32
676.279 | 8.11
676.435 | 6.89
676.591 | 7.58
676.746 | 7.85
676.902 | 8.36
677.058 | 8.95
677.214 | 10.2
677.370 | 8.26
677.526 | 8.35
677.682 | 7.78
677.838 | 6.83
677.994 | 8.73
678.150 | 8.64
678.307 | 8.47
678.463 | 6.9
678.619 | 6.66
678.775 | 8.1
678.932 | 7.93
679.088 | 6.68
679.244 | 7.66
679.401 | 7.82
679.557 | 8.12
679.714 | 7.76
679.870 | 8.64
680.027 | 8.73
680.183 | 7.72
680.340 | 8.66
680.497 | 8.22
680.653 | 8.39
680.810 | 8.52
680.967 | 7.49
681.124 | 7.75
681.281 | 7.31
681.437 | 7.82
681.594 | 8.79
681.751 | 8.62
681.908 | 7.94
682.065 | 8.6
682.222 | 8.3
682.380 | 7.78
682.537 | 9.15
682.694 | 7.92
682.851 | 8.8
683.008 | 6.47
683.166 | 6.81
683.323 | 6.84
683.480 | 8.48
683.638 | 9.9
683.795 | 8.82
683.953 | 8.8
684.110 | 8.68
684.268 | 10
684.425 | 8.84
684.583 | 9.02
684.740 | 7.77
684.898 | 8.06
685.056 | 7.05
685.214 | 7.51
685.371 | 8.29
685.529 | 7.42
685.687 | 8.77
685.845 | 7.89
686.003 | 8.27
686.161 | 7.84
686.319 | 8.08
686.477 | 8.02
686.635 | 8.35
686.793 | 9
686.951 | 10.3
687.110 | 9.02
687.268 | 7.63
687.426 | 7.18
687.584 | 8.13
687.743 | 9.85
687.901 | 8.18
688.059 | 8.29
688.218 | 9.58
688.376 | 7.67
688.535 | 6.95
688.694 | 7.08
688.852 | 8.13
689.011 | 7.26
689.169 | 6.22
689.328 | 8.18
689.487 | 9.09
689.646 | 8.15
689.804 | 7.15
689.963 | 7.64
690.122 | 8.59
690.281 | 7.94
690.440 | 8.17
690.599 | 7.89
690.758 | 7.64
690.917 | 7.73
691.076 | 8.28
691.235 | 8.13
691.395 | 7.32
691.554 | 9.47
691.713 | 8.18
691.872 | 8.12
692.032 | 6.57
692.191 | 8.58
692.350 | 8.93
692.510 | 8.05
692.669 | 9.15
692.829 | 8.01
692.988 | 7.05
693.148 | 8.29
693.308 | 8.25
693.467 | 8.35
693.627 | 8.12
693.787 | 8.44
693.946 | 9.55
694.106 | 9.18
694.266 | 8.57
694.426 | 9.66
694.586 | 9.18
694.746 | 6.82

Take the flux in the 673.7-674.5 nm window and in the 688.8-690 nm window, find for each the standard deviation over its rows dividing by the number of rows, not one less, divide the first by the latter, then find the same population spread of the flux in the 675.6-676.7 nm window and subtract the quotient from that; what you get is -0.15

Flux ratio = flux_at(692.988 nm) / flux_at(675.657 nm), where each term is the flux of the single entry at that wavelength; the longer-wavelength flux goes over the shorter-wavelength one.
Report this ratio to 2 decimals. 0.82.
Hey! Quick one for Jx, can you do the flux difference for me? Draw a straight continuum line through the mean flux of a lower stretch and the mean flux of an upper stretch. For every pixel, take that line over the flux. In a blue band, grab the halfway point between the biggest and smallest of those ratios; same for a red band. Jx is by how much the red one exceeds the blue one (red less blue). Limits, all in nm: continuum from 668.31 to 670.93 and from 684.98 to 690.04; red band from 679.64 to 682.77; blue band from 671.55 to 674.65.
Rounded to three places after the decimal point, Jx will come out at 0.047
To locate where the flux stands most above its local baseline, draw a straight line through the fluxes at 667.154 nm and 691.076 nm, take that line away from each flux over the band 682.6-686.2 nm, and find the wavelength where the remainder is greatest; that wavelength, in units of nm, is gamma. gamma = 684.268 nm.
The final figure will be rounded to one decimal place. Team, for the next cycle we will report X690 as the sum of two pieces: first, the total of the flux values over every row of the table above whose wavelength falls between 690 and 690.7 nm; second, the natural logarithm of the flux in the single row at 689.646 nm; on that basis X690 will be 34.7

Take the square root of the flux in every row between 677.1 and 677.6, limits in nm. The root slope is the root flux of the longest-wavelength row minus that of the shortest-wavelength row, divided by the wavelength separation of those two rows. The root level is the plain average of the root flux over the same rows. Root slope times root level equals -2.9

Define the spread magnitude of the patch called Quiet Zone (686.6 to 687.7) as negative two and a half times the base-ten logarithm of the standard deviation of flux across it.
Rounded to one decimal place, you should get 0.0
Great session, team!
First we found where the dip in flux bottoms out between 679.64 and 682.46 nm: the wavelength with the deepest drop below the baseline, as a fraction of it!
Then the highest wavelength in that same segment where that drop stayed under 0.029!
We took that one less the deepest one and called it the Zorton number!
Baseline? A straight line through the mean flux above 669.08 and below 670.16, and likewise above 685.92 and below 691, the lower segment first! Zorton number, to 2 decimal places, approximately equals 0.94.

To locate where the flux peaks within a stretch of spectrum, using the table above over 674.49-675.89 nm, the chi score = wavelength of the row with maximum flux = 675.035 nm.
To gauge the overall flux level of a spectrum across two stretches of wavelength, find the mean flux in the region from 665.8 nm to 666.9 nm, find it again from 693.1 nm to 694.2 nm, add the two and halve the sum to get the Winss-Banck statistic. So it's 8.3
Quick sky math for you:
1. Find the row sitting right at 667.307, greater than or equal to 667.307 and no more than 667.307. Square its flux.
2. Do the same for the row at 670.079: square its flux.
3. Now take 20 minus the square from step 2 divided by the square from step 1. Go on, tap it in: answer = 19.1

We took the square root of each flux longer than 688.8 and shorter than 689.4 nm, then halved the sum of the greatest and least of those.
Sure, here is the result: 2.677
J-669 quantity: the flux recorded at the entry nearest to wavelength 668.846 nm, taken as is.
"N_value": 7.58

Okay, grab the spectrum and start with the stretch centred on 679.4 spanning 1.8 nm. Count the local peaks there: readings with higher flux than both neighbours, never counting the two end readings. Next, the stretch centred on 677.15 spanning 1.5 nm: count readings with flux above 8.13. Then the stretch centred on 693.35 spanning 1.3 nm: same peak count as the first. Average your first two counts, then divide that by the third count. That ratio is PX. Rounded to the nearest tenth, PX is 2.0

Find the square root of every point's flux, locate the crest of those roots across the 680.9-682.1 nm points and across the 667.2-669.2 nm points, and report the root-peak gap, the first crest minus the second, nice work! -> -0.16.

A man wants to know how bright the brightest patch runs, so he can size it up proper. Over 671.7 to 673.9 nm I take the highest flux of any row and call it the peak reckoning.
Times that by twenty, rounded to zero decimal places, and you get 210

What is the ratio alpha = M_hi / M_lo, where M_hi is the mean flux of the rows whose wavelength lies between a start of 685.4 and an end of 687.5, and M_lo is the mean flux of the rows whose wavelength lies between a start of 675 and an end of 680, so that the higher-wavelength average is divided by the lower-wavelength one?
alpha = 1.03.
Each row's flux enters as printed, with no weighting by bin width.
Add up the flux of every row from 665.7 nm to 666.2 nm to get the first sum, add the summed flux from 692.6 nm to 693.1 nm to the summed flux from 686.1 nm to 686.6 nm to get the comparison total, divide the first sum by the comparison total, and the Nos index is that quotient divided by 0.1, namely 4.9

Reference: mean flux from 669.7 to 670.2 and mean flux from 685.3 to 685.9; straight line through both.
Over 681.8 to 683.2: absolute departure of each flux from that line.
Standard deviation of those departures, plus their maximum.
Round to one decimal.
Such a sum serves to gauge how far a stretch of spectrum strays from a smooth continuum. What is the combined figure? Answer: 2.1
